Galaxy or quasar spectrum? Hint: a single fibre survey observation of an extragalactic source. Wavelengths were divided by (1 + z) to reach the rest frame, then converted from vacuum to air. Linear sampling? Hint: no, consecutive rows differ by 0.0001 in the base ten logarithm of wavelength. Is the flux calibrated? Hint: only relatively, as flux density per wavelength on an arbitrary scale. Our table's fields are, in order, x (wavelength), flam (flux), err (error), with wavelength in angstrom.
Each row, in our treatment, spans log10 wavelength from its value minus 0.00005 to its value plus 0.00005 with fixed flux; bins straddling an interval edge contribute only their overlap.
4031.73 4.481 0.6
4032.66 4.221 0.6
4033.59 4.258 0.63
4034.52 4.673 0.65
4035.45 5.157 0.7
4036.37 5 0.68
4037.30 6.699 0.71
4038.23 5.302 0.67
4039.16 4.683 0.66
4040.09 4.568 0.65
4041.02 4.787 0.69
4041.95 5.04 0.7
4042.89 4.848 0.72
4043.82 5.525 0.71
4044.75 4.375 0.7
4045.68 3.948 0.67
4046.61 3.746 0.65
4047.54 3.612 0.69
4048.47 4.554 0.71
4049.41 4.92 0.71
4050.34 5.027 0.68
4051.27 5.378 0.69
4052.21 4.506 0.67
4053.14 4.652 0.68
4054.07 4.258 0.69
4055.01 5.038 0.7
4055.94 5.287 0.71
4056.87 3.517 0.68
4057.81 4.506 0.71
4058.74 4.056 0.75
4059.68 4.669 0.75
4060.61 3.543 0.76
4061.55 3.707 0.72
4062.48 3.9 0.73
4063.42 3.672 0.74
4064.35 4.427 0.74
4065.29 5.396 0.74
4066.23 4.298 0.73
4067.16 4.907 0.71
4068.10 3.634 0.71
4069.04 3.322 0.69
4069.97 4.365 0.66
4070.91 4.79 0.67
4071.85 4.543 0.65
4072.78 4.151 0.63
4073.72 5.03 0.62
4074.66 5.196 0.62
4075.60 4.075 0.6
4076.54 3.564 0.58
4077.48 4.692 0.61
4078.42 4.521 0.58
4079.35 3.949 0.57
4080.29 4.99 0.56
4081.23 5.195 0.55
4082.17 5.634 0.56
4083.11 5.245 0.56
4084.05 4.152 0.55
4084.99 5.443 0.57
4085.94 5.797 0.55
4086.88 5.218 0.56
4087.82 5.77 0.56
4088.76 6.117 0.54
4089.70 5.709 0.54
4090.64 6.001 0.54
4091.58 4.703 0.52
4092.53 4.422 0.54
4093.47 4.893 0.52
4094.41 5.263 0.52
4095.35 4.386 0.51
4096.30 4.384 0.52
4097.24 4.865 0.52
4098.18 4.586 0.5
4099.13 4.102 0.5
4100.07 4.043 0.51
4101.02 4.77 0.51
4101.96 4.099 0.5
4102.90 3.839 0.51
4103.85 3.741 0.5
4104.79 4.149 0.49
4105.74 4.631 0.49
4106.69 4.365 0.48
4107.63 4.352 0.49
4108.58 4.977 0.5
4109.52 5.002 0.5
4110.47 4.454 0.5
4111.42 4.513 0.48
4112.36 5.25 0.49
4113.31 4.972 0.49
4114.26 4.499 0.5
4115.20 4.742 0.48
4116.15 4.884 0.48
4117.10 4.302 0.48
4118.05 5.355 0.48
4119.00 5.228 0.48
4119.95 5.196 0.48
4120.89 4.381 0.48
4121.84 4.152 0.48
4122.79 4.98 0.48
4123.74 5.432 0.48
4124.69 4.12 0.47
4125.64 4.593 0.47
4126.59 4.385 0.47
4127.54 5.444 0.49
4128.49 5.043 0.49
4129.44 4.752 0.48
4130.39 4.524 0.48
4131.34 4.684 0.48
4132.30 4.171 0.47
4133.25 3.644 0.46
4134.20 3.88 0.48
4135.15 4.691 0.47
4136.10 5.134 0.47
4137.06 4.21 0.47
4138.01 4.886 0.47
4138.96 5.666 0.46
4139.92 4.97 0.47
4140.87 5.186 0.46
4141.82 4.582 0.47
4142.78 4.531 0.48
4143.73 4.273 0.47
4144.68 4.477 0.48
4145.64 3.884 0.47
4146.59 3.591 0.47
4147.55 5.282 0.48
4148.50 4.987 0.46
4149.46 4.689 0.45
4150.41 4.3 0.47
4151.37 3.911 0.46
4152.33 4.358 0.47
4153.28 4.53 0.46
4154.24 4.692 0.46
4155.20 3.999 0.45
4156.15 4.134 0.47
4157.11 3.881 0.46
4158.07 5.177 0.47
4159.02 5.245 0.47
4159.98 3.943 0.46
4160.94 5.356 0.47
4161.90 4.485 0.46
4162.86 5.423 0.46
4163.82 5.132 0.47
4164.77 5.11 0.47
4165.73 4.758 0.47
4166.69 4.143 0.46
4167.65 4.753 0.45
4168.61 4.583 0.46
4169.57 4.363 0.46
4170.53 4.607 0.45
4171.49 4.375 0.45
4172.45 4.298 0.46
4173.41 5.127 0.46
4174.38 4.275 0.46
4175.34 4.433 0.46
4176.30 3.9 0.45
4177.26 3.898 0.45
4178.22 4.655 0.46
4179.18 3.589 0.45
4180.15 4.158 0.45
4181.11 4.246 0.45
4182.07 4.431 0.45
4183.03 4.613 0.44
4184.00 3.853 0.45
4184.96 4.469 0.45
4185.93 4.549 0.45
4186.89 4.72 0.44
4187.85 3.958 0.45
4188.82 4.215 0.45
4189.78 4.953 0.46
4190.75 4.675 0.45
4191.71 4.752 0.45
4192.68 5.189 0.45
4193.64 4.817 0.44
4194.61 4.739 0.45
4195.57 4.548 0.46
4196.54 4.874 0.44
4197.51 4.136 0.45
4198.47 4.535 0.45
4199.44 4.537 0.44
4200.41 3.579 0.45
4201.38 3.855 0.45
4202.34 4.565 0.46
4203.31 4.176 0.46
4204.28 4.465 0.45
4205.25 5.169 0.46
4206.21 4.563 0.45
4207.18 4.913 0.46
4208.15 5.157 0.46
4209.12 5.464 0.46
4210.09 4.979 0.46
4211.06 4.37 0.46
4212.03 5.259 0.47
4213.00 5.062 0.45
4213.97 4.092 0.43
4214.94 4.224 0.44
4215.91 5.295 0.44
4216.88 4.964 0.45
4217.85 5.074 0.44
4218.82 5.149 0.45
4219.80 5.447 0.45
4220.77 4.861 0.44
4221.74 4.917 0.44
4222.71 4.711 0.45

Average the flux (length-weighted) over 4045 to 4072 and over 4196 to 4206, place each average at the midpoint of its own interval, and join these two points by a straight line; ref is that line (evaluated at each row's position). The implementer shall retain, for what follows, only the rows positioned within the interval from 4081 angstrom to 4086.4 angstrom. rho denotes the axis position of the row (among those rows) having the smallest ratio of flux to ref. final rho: 4084.05 angstrom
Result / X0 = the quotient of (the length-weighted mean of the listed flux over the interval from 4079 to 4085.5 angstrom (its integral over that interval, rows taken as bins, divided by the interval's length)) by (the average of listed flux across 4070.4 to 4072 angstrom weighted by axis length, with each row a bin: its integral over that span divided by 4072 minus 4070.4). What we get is 1.06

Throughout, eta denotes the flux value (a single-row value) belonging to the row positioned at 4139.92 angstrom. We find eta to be 4.97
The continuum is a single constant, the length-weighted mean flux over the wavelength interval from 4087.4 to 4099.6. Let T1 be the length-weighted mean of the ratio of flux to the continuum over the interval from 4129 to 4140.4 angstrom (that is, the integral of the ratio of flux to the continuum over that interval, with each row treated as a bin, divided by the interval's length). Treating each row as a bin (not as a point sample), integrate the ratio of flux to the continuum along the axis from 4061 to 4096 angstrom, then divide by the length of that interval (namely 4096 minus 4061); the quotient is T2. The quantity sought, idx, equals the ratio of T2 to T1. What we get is 1.03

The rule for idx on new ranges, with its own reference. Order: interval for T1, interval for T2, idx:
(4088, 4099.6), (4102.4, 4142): 0.94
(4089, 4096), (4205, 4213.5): 0.98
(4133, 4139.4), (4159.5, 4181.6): 0.98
